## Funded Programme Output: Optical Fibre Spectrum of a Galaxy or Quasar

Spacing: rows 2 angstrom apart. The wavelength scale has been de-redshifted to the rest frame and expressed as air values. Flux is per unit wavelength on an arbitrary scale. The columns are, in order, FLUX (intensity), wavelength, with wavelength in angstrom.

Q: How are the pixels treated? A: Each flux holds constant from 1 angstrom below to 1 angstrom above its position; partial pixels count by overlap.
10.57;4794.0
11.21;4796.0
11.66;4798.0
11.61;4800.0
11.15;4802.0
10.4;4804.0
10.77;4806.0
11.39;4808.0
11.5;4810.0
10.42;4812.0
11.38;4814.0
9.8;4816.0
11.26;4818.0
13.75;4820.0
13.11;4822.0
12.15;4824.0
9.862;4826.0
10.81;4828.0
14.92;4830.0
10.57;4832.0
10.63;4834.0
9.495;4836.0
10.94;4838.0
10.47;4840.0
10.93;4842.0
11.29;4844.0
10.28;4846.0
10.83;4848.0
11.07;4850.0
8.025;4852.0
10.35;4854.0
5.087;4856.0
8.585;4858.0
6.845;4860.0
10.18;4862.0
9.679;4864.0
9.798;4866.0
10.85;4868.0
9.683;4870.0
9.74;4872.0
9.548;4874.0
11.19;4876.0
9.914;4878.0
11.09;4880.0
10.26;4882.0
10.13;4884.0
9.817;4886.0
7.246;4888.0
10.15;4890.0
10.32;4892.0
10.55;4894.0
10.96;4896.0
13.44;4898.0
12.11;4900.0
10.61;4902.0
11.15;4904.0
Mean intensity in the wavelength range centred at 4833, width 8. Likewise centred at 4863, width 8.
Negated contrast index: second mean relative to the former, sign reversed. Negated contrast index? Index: -0.800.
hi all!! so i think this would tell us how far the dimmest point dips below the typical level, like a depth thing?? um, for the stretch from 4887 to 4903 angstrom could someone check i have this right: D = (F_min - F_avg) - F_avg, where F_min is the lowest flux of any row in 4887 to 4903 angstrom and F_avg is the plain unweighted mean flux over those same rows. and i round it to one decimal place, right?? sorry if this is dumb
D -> -14.1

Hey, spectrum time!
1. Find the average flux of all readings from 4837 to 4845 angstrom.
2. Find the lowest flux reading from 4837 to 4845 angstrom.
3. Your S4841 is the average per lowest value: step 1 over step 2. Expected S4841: 1.04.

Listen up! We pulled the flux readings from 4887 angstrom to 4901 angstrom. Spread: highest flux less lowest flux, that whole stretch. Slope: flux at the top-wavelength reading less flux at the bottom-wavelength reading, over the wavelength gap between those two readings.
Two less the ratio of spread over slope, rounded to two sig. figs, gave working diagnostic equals -13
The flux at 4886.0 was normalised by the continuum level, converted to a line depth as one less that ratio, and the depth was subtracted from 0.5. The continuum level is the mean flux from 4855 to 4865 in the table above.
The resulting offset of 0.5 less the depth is 0.72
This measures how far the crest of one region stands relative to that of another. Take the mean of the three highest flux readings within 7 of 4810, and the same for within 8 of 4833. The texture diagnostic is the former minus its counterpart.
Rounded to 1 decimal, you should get -0.8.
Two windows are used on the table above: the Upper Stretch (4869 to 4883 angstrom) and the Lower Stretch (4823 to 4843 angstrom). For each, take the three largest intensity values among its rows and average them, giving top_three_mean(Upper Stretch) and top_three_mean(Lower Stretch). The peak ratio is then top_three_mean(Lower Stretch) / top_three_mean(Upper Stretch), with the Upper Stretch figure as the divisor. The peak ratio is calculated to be 1.17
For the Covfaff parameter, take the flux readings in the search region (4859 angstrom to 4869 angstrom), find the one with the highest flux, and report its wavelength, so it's 4868.0 angstrom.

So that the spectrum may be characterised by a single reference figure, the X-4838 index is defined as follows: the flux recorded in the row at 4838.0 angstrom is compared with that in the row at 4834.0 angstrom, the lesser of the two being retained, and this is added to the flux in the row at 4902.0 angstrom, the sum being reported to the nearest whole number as 21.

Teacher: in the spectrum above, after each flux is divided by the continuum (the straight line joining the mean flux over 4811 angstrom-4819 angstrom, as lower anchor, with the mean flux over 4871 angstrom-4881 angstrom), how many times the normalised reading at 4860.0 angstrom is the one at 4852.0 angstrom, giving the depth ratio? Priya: 1.2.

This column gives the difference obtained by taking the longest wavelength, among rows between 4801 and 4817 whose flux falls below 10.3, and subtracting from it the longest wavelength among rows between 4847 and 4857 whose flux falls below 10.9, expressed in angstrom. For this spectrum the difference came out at -40 angstrom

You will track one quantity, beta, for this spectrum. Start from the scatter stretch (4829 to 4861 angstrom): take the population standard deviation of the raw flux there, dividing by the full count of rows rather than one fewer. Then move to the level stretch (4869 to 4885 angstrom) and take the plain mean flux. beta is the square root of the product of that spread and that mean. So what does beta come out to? 4.63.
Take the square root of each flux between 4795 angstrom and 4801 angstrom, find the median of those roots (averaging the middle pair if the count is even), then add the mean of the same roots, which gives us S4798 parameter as 6.80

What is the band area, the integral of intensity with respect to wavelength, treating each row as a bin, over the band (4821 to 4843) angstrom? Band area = 248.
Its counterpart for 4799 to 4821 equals 247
